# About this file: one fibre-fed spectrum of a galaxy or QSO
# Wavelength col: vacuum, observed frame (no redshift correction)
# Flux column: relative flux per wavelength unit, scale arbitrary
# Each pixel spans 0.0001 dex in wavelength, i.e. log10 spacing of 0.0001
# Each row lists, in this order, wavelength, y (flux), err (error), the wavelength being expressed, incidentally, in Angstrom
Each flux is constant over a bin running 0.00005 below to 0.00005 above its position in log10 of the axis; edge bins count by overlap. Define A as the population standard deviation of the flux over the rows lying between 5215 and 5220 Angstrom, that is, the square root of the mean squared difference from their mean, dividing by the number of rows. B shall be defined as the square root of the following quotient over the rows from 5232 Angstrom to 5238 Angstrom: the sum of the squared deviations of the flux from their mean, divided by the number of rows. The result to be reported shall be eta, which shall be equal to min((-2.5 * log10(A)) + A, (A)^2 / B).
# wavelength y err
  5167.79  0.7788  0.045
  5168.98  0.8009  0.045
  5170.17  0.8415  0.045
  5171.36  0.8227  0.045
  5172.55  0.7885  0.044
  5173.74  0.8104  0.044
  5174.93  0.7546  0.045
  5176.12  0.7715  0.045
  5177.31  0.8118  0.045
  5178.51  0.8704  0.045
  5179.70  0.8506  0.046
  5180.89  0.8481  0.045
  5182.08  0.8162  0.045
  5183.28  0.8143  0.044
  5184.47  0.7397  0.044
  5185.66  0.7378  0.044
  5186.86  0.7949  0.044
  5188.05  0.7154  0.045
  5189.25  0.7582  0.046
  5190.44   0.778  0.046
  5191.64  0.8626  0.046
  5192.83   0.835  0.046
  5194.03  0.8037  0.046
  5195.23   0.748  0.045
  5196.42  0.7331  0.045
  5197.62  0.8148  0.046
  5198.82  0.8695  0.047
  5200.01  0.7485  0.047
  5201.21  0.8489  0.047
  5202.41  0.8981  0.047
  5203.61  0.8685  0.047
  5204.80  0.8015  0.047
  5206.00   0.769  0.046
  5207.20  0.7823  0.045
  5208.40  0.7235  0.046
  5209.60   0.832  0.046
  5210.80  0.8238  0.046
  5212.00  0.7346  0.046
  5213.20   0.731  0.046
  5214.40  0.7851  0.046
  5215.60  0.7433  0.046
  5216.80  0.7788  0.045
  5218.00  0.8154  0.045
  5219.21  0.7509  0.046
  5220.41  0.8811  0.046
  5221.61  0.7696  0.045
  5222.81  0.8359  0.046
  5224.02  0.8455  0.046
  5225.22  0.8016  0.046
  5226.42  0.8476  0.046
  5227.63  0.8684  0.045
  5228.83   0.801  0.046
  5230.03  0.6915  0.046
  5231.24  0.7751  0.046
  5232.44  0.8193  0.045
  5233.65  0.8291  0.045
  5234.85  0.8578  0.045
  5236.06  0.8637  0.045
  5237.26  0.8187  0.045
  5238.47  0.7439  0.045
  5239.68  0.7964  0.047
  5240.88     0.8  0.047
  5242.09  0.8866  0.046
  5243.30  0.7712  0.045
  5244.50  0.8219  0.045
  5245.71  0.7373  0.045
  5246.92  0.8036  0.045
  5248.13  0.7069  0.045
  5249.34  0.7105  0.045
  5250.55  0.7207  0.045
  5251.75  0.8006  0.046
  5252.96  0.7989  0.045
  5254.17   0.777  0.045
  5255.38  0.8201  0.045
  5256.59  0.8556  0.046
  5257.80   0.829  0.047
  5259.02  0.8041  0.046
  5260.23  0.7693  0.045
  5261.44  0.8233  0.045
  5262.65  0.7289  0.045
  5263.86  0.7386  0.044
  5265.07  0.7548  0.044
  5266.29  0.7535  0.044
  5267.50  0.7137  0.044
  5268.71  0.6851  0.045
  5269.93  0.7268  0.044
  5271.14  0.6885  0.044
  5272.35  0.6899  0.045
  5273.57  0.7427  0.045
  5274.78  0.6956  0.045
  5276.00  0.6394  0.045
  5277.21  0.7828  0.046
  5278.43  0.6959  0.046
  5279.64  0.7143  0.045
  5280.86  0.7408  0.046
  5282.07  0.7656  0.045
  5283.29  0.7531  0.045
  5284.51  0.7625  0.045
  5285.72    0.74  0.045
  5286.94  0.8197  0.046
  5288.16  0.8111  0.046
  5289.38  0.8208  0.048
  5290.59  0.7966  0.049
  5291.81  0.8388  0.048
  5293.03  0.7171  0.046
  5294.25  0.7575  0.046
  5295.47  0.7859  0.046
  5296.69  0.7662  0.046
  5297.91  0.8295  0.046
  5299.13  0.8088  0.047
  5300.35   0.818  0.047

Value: 0.042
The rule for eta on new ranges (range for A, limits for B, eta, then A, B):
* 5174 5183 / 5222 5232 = 0.030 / 0.040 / 0.05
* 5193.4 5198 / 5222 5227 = 0.066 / 0.035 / 0.02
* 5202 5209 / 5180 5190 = 0.080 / 0.059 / 0.04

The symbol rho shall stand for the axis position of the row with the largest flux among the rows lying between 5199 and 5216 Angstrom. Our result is 5202.41 Angstrom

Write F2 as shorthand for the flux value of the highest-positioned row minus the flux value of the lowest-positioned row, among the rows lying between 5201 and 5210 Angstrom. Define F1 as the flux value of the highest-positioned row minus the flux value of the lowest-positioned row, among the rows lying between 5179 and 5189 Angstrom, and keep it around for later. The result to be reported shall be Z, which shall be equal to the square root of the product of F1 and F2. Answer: 0.048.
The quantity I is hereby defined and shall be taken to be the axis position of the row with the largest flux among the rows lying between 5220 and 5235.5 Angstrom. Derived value 5220.41 Angstrom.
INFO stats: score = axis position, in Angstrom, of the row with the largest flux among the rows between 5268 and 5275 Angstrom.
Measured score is 5273.57 Angstrom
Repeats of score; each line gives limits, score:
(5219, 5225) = 5220.41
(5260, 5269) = 5261.44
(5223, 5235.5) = 5227.63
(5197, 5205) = 5202.41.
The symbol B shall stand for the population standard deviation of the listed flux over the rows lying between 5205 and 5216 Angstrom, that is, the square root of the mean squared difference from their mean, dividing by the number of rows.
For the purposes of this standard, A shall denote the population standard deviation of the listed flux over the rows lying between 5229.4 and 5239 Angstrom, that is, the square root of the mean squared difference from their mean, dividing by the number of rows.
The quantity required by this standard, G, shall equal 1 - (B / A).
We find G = 0.3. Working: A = 0.055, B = 0.038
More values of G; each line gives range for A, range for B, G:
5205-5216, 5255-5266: -0.1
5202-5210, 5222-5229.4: 0.6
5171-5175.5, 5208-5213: -0.9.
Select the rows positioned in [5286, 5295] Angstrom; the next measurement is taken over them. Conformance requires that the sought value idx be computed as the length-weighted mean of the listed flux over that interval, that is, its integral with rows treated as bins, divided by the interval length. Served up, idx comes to 0.792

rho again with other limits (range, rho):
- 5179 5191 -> 5179.70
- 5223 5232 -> 5227.63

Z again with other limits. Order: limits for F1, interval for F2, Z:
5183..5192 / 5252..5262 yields 0.034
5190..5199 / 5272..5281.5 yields 0.068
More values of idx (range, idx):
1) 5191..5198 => 0.798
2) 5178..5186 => 0.814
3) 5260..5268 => 0.755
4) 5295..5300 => 0.799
